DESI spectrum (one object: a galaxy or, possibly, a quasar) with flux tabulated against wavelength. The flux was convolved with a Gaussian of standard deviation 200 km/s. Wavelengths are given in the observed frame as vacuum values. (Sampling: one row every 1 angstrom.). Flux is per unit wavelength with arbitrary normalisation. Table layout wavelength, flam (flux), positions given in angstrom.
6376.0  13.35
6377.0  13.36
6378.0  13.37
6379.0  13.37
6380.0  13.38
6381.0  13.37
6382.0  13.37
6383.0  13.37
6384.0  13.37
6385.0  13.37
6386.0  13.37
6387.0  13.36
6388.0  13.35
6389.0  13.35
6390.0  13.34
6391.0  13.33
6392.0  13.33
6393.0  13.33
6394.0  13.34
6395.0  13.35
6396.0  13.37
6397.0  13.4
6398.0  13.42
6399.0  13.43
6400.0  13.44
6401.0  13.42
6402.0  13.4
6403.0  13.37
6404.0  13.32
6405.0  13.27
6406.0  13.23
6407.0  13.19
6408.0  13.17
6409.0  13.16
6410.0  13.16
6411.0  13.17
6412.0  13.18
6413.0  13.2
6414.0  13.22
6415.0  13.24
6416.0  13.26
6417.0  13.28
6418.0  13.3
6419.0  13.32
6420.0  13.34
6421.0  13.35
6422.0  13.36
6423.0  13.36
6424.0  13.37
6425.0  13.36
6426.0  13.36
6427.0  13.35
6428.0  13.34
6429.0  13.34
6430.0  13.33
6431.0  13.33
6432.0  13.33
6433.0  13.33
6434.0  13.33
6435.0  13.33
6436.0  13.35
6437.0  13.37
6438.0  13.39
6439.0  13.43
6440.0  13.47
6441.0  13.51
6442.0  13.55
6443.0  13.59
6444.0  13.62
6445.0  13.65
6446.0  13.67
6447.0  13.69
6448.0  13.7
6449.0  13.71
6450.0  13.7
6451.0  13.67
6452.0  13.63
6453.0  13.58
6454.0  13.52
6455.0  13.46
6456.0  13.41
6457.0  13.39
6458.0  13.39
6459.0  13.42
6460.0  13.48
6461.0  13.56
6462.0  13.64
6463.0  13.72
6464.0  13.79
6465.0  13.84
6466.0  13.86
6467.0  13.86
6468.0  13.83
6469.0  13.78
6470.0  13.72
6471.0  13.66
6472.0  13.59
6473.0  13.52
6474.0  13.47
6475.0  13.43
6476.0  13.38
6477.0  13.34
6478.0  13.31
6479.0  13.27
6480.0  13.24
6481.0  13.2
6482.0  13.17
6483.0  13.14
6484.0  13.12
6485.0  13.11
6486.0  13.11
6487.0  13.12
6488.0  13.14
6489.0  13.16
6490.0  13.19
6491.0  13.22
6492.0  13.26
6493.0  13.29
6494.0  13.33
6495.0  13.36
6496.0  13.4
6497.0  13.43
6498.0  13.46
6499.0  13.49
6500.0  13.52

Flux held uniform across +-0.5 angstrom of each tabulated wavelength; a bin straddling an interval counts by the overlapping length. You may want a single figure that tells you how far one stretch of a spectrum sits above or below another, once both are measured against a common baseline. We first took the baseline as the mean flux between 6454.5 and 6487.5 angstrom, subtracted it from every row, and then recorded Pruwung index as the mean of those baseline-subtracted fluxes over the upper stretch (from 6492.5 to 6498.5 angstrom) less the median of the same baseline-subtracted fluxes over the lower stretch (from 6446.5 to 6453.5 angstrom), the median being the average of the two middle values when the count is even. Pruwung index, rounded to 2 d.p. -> -0.31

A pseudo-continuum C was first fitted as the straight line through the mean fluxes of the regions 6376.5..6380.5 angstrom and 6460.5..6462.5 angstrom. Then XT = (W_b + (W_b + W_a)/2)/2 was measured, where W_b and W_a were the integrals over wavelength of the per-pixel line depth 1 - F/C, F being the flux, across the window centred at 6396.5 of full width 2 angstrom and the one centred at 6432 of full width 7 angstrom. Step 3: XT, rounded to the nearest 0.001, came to 0.028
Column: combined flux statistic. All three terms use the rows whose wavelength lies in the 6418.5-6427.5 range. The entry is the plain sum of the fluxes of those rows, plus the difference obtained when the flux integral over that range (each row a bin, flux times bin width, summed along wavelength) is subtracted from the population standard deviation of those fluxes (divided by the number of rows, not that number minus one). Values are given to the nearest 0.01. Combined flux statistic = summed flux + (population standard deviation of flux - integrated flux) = 0.01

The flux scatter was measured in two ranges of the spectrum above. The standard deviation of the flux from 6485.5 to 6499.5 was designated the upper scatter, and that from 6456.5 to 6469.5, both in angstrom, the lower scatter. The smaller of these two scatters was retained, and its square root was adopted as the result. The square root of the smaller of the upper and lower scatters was 0.36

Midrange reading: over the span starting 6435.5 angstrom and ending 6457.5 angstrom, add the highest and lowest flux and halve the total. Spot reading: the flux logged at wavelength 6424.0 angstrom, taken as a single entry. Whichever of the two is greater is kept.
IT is 13.53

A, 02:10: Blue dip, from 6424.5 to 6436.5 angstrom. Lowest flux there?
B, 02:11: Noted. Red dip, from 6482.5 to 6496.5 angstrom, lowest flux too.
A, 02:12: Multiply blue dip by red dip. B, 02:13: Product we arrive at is 175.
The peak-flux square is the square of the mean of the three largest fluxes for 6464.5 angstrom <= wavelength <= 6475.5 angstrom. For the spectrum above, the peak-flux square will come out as 192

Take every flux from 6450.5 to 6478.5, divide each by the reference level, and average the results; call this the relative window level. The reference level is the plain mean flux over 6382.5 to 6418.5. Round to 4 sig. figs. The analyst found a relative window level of 1.020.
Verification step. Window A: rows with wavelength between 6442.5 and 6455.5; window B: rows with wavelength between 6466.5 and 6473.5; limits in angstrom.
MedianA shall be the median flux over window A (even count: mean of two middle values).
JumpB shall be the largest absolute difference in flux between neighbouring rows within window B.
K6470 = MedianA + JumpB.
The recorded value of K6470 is 13.7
